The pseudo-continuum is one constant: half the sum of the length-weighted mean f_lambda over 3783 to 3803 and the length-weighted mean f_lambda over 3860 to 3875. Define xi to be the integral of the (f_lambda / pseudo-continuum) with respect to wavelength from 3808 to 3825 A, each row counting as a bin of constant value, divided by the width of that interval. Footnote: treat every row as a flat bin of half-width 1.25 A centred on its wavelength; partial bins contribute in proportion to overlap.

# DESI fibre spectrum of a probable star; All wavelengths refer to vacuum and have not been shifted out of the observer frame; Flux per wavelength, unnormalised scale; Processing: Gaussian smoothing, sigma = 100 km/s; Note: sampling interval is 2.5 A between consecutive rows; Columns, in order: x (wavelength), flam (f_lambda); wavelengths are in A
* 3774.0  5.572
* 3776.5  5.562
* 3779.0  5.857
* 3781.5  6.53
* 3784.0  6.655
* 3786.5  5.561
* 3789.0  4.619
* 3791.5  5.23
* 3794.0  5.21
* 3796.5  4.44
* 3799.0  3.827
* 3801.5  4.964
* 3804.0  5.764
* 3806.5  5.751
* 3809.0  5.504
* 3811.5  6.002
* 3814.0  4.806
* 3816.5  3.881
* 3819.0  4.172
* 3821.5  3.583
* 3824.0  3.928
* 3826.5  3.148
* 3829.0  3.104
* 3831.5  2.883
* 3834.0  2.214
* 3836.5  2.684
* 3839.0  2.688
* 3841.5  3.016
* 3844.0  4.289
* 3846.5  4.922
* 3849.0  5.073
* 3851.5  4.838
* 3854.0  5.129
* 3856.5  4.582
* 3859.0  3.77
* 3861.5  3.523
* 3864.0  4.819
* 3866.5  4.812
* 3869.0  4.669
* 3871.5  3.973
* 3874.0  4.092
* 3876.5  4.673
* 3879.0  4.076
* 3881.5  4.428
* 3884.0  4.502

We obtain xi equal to 0.97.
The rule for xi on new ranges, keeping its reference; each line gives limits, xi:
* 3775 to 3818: 1.13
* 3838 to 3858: 0.93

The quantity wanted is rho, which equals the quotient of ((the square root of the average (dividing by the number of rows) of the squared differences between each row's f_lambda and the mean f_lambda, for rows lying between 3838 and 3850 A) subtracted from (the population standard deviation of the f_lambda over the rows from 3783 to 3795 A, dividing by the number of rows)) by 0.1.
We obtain -3.0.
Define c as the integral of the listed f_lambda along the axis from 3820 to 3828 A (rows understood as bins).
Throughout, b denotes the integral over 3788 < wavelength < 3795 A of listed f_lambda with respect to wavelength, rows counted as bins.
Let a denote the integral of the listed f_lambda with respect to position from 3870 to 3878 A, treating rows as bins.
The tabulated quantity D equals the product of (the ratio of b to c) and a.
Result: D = 42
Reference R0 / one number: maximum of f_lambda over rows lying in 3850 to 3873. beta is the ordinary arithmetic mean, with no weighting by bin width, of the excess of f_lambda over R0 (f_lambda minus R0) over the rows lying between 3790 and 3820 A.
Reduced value -0.2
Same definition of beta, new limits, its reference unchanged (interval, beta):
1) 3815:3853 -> -1.5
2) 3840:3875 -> -0.7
